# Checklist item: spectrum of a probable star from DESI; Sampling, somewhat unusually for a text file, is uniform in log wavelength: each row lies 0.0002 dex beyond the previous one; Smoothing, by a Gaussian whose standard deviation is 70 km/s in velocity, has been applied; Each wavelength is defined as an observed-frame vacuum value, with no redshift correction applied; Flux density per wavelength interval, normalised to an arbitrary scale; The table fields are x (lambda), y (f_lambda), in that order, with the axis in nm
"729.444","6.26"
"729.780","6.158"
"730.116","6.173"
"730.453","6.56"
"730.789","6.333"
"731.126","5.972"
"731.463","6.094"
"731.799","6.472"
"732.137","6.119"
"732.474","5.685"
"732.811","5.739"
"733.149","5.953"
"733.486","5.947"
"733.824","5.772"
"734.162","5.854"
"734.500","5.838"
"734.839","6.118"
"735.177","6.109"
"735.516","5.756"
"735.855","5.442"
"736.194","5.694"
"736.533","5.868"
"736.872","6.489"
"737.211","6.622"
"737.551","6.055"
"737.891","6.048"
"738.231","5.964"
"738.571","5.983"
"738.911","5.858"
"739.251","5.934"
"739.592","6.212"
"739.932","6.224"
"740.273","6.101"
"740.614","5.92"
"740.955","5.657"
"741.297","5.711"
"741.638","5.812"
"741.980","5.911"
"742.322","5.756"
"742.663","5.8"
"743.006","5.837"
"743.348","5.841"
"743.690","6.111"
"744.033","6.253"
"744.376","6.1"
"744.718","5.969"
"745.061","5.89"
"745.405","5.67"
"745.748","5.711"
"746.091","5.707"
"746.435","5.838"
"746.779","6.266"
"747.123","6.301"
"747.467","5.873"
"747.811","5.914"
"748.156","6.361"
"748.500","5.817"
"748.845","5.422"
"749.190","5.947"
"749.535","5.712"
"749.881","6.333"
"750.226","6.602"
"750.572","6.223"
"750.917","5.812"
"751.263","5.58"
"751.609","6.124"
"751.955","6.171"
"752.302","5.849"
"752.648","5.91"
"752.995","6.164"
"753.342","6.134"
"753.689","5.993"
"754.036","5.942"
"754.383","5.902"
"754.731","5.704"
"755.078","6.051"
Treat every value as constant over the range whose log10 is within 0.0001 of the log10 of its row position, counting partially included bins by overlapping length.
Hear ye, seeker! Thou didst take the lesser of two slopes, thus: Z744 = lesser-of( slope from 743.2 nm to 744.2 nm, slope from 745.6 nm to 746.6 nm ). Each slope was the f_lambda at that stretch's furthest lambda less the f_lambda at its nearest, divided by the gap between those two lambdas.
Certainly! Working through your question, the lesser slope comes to 0.18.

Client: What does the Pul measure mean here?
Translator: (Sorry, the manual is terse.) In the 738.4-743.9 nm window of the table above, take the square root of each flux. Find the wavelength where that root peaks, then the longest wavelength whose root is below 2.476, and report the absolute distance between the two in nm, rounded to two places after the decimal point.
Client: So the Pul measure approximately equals 3.76 nm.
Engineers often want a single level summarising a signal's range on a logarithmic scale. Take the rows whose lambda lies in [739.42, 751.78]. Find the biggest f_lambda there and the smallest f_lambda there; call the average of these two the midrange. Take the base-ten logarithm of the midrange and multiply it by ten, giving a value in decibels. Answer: 7.79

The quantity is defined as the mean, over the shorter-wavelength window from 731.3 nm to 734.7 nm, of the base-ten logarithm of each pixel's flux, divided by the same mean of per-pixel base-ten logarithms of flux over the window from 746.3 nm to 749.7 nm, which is 1.000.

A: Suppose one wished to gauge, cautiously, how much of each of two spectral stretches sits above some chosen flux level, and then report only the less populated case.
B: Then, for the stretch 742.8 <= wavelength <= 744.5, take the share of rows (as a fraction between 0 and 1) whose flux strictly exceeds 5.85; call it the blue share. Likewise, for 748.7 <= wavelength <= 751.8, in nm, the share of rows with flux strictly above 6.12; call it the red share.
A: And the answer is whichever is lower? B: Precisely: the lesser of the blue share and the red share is 0.44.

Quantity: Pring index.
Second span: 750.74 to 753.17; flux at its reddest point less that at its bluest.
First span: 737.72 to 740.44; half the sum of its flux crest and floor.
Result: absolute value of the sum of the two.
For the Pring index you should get 6.4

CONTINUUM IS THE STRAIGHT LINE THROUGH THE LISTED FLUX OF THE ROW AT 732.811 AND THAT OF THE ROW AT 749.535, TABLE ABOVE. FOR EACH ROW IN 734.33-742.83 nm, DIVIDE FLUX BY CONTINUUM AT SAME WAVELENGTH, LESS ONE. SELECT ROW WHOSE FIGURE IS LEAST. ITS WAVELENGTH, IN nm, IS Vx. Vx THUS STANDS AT 735.855 nm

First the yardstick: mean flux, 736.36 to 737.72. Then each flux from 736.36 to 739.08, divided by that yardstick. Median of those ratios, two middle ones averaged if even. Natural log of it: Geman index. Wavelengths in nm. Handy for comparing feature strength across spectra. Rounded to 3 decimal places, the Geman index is -0.040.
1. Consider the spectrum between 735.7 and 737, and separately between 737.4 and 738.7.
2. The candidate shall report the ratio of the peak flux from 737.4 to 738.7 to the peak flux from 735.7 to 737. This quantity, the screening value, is 0.93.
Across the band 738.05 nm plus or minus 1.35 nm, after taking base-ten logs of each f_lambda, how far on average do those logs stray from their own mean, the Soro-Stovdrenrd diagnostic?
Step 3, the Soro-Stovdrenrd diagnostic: 0.0151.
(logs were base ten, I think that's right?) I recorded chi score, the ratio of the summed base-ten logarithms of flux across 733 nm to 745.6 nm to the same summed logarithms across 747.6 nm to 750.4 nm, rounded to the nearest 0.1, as 4.6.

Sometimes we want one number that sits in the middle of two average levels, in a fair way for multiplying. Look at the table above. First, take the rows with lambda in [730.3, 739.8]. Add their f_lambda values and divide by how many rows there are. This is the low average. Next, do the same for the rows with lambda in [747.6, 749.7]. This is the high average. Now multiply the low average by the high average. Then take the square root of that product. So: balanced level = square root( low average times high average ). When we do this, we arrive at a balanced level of 5.94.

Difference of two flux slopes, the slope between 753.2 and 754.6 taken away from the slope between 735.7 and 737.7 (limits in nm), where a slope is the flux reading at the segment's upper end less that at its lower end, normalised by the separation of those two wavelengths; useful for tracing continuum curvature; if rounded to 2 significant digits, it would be 0.58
